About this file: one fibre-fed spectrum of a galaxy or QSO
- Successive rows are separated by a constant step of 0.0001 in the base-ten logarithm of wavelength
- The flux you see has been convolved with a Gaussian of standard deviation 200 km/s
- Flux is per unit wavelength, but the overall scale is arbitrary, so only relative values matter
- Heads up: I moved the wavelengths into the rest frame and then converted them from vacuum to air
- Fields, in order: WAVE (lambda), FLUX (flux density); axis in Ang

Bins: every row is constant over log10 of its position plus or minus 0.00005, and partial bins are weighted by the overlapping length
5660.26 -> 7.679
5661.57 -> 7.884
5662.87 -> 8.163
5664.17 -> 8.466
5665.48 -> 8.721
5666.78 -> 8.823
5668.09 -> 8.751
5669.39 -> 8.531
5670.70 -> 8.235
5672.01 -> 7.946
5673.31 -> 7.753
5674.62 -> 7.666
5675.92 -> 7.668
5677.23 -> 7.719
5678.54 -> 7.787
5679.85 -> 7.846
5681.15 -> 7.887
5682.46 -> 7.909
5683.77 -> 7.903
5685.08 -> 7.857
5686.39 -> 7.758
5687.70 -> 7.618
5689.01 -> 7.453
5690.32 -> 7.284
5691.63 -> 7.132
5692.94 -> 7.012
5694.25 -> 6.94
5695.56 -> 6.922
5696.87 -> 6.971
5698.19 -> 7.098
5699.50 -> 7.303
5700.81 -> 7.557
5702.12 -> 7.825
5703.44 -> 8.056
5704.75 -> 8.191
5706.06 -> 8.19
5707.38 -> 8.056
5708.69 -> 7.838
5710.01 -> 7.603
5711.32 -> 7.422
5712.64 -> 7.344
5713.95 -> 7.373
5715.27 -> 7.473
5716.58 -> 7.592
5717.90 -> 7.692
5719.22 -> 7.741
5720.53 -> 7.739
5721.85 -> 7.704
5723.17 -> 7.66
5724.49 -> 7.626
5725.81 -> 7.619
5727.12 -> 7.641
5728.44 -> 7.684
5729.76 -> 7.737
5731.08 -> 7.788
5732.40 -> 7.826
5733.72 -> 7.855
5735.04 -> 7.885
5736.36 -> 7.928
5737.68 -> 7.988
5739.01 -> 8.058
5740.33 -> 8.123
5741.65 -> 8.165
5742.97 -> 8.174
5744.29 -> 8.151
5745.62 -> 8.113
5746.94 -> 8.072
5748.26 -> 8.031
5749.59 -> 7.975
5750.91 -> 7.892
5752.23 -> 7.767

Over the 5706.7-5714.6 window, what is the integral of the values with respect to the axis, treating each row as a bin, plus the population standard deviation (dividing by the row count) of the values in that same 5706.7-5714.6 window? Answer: 60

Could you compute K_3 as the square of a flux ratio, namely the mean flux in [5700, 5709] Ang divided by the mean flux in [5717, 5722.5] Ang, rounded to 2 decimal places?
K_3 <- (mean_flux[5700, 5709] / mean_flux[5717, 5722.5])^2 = 1.06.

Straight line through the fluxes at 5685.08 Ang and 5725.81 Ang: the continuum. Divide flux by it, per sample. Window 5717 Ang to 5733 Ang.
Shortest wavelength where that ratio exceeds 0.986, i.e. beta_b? 5717.90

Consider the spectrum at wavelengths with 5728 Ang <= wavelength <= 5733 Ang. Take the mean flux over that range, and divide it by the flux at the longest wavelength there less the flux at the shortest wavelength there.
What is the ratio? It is 55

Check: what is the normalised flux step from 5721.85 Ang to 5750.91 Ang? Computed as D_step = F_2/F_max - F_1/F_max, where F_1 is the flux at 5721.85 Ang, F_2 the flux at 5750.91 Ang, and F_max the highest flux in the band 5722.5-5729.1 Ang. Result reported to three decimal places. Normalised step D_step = 0.024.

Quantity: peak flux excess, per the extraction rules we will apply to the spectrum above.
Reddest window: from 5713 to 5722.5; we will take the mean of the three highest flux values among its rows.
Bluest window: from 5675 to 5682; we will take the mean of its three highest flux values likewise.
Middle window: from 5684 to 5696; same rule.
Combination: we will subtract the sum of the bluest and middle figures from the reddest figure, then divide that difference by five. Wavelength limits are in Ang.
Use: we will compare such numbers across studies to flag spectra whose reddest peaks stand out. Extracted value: -1.57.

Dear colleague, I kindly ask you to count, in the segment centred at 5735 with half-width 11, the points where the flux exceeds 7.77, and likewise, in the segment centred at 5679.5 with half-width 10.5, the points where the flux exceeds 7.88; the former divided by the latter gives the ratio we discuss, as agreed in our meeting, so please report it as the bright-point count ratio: 2.0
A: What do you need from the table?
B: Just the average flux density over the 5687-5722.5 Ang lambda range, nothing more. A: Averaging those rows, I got 7.5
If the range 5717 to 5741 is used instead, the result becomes 7.8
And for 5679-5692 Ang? 7.7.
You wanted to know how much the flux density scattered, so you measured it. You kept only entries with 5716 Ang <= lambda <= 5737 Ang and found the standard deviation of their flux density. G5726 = 0.10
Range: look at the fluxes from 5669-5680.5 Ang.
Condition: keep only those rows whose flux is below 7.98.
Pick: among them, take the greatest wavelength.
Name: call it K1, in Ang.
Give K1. 5679.85 Ang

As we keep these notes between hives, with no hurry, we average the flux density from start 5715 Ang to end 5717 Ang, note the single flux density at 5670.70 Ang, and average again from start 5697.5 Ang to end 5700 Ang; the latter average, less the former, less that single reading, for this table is -8.6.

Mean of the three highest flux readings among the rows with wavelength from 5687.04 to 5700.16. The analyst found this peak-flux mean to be 7.5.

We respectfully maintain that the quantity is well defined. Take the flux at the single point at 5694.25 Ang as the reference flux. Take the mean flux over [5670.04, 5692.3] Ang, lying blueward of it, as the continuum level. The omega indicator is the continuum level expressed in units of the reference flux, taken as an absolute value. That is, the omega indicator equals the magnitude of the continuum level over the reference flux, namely 1.11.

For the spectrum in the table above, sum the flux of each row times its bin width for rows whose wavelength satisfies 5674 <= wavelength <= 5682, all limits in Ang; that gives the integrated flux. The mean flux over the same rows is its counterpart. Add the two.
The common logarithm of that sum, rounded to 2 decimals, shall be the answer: 1.84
